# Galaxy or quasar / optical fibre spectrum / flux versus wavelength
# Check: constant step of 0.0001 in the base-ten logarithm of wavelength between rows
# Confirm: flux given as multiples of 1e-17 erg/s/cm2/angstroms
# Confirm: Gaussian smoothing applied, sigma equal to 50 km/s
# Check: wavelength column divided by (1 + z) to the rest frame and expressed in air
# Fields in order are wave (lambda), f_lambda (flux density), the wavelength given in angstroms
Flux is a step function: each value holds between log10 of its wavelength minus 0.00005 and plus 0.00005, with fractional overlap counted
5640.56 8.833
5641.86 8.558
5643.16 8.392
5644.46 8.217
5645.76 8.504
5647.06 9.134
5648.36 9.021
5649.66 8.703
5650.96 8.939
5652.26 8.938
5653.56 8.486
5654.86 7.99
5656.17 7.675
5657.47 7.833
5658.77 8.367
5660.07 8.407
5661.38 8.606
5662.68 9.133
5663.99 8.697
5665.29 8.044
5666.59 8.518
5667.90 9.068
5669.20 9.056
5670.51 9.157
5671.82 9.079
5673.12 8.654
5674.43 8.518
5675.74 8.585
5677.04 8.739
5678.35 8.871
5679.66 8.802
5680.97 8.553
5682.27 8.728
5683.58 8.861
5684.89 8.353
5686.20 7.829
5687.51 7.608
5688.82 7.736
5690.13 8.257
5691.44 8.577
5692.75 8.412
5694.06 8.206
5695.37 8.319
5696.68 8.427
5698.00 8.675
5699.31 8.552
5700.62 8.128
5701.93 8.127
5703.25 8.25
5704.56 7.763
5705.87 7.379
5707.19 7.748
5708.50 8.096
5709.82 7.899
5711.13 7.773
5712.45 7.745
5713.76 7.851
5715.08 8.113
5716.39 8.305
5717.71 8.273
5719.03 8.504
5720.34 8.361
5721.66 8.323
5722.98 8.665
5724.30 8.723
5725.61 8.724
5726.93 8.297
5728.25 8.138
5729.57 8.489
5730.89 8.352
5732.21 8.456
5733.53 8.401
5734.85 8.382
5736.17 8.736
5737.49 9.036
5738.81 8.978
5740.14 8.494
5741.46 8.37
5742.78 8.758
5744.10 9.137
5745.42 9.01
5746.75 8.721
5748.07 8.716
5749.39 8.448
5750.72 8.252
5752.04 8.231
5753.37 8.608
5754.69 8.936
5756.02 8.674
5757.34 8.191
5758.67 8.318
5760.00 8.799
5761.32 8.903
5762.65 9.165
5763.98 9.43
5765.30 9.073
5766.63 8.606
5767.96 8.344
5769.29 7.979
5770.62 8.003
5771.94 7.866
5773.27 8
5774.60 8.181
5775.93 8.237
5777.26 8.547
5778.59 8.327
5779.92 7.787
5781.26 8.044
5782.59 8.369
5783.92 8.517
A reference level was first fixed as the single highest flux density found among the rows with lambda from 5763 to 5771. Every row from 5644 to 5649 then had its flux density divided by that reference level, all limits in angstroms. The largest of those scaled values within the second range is 0.969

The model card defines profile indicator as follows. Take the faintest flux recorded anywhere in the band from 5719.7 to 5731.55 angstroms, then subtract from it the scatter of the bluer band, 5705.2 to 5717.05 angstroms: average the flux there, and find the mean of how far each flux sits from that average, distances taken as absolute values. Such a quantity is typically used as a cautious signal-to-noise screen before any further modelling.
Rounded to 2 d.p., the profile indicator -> 7.94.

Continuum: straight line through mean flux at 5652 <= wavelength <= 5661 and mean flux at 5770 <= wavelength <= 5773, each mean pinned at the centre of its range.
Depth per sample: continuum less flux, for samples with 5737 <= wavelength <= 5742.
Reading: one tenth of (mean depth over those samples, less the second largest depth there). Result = -0.022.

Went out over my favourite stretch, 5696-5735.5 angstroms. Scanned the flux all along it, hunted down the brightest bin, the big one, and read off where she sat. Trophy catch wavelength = 5725.61 angstroms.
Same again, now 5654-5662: 5661.38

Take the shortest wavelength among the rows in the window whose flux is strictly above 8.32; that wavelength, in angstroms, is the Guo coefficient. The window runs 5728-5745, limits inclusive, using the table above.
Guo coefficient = 5729.57 angstroms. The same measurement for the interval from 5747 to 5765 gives 5748.07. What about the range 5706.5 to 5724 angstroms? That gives 5719.03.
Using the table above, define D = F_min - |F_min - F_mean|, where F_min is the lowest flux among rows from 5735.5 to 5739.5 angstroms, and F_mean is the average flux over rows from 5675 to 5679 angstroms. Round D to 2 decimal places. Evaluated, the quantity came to 8.73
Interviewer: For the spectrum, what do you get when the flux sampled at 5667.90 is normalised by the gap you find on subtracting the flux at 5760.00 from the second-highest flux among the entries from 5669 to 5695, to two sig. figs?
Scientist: 32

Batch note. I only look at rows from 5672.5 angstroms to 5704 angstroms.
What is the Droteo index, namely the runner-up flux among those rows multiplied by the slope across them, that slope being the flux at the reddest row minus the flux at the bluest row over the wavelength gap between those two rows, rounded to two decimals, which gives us -0.12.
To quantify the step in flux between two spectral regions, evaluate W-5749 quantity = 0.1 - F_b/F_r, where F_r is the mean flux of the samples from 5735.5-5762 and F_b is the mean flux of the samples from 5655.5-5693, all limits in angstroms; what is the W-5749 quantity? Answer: -0.882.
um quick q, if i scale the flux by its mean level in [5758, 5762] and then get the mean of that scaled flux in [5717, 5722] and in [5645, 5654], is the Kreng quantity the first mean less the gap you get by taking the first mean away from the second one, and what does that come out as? 0.912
